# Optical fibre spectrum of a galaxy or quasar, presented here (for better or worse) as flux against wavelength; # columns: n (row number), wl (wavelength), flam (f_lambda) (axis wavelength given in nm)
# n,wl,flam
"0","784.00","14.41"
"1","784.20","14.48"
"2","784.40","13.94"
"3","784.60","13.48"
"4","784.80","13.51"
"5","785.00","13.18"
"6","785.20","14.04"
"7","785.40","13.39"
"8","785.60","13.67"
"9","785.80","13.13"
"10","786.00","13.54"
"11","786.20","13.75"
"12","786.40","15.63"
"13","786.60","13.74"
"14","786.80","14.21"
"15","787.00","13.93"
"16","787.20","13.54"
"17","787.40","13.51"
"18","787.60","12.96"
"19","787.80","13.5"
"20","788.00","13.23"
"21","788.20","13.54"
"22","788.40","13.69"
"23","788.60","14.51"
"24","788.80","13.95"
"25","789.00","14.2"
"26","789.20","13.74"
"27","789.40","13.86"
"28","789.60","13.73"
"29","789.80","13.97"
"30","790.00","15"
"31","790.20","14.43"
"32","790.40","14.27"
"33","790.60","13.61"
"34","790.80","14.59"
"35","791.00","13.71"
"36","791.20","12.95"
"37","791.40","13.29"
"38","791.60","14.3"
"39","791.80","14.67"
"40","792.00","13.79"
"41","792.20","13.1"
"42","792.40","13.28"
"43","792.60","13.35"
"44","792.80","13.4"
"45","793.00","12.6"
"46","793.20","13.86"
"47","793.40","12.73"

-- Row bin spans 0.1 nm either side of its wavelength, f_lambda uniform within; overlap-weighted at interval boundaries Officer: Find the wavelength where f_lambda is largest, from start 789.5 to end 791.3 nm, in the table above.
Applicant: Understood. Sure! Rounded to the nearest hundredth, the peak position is 790.00 nm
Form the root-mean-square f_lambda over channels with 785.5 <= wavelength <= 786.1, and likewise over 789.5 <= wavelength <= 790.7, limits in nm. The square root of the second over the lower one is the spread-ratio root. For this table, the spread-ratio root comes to 1.03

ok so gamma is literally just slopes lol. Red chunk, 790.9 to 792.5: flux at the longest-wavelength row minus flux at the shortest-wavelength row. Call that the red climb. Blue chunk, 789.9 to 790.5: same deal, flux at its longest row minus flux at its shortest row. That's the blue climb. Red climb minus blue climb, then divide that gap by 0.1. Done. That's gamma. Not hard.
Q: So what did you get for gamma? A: 3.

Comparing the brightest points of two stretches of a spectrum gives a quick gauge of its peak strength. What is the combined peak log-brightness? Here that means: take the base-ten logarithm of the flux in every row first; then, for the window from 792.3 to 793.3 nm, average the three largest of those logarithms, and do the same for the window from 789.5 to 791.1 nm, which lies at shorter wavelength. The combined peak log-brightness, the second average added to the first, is 2.30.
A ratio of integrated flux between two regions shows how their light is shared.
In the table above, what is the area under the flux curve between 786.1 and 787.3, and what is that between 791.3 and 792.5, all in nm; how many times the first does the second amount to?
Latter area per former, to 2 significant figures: 0.97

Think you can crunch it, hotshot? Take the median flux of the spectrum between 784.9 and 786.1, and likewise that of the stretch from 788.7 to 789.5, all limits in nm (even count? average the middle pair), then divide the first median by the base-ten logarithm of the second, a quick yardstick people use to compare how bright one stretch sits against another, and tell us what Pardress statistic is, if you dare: 11.78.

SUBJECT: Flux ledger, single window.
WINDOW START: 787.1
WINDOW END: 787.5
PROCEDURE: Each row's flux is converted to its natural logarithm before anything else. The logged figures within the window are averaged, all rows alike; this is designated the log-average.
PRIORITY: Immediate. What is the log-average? 2.60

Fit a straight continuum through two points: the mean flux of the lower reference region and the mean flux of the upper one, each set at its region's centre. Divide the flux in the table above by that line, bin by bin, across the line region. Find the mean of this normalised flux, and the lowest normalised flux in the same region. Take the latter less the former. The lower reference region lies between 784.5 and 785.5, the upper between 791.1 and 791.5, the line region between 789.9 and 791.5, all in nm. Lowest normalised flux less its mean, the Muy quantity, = -0.076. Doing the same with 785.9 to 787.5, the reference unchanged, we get -0.036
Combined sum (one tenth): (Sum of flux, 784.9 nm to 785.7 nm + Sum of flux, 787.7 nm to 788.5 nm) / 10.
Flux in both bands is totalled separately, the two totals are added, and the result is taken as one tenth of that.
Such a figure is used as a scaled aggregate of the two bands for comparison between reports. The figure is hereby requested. 10.8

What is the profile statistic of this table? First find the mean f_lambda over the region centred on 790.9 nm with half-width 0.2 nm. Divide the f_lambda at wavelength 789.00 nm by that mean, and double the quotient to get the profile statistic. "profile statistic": 2.01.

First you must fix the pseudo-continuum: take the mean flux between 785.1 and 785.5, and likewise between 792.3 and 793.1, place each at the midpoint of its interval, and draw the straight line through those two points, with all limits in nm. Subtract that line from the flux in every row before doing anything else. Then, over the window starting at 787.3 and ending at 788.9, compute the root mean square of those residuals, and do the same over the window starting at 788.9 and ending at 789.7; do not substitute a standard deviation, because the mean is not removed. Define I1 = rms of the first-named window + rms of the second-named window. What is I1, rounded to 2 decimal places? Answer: 0.98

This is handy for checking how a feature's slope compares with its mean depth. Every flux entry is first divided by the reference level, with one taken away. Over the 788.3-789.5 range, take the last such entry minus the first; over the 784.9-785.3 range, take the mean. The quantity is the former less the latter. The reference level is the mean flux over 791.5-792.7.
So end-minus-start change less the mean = 0.02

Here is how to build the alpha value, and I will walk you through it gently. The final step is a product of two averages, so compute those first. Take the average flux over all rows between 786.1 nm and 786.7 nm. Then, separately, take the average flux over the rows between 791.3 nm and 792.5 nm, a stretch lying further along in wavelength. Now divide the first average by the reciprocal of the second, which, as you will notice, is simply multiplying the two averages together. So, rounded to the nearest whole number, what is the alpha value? 197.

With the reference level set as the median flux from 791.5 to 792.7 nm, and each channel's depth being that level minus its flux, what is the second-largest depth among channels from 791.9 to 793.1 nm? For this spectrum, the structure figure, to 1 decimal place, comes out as 0.5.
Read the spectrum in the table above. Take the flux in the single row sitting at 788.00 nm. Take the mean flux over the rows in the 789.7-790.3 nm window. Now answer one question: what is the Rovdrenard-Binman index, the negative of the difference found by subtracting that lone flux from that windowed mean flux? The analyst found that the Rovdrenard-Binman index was -1.2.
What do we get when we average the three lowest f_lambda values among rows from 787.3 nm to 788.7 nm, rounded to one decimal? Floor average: 13.2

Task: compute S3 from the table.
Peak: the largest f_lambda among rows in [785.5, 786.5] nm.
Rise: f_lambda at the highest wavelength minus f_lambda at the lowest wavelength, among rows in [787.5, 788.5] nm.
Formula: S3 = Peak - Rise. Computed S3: 14.9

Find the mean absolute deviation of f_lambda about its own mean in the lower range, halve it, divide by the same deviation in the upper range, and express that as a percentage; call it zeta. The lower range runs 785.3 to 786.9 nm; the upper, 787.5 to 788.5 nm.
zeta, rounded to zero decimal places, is 112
